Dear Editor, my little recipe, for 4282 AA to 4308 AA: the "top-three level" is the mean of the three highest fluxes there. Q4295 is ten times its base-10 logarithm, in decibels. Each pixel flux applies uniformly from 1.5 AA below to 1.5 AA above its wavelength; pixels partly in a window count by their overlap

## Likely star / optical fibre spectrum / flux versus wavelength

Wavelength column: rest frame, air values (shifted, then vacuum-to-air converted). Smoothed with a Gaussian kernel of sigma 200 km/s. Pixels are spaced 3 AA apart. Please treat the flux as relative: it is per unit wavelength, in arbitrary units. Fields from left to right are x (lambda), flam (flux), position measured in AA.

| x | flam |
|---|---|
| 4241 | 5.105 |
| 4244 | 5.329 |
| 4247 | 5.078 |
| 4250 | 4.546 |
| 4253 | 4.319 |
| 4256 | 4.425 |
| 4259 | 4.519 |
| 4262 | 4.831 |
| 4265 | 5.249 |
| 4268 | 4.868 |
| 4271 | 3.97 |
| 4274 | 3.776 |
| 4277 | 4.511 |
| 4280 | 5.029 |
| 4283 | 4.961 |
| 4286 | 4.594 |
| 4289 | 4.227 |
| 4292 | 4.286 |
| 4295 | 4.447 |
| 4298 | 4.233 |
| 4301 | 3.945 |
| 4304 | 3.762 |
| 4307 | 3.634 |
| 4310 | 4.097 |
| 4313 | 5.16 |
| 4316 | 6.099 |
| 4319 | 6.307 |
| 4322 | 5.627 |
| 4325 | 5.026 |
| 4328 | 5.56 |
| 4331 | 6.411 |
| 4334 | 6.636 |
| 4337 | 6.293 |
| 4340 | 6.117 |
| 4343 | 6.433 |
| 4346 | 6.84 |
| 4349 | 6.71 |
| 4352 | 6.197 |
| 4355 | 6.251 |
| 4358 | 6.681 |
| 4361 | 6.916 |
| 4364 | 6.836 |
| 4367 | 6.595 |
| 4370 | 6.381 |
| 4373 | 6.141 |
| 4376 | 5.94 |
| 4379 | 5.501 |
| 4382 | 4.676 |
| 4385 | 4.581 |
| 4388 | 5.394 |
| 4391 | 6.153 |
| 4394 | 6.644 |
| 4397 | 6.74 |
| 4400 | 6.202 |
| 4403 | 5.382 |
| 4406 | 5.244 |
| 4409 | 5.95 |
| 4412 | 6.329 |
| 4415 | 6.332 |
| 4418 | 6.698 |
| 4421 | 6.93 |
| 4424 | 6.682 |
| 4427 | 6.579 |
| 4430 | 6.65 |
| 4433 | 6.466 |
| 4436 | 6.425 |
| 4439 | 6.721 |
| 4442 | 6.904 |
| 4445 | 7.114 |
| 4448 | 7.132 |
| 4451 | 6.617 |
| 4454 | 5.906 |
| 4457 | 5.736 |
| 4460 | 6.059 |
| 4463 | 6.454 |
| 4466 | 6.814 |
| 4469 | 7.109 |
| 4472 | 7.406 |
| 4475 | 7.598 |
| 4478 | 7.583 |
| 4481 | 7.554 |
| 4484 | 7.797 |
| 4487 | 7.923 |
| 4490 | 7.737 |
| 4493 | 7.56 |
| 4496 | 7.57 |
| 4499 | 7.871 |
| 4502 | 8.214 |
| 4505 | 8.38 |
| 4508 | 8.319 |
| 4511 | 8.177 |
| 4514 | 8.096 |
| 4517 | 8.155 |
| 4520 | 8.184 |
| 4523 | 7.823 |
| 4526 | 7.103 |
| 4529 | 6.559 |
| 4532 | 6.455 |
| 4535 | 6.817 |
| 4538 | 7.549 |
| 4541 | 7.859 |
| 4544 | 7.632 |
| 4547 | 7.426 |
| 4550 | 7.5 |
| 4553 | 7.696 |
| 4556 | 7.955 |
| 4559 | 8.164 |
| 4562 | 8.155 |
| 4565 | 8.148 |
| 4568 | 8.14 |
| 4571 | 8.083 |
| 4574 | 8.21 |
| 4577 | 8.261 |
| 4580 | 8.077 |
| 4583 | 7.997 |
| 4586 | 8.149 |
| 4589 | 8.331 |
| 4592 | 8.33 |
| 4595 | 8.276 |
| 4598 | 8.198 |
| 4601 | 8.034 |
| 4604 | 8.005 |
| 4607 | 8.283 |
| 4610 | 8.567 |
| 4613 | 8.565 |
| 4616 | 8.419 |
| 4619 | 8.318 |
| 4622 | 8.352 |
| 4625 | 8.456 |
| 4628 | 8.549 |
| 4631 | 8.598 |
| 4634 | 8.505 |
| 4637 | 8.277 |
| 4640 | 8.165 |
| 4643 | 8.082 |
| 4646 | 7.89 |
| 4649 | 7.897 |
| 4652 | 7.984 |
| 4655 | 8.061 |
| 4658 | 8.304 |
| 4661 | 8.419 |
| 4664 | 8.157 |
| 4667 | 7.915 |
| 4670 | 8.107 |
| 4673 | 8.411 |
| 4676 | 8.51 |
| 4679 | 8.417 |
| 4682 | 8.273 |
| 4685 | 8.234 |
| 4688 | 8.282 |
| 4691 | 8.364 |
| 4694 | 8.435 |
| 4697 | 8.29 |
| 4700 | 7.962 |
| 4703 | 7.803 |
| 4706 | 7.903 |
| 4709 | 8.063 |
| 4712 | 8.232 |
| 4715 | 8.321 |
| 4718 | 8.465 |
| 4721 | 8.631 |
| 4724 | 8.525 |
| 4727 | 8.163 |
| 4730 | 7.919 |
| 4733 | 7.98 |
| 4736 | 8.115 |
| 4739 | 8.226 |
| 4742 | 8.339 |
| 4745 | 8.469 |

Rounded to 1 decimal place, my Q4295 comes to 6.7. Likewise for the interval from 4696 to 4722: 9.3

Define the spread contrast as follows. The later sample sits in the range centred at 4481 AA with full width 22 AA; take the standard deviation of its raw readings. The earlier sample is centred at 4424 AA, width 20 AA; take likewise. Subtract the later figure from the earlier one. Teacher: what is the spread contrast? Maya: 0.02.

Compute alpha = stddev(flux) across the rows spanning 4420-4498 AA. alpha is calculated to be 0.6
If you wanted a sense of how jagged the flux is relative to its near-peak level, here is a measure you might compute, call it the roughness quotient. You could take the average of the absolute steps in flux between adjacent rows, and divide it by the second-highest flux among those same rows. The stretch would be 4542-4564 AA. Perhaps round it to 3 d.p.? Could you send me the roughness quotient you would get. 0.019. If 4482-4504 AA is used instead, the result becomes 0.024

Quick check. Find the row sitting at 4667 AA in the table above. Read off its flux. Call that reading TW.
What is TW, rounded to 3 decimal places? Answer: 7.915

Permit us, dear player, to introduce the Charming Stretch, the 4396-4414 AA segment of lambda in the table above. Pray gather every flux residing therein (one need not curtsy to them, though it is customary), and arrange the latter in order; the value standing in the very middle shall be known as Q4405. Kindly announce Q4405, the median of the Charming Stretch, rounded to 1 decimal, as 6.1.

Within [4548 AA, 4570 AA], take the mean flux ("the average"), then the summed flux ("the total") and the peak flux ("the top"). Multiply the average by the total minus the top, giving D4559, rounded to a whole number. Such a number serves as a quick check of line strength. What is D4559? 379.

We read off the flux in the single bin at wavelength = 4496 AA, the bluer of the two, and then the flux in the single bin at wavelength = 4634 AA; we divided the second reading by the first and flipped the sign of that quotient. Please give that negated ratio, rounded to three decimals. -1.124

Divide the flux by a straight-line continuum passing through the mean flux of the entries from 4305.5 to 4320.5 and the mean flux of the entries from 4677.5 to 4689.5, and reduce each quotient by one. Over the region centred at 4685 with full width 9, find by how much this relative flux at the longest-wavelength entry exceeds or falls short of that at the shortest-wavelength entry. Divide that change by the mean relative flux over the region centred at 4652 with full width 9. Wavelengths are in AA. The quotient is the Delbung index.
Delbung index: 0.9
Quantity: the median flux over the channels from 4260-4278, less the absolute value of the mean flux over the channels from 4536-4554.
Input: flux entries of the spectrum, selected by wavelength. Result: -2.9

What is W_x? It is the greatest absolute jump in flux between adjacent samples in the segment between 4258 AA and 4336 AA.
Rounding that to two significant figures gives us 1.1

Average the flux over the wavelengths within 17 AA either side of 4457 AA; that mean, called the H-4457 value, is 6.7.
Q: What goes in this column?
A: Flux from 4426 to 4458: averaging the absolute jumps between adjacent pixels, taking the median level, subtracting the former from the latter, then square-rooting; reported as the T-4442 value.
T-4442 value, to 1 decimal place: 2.5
